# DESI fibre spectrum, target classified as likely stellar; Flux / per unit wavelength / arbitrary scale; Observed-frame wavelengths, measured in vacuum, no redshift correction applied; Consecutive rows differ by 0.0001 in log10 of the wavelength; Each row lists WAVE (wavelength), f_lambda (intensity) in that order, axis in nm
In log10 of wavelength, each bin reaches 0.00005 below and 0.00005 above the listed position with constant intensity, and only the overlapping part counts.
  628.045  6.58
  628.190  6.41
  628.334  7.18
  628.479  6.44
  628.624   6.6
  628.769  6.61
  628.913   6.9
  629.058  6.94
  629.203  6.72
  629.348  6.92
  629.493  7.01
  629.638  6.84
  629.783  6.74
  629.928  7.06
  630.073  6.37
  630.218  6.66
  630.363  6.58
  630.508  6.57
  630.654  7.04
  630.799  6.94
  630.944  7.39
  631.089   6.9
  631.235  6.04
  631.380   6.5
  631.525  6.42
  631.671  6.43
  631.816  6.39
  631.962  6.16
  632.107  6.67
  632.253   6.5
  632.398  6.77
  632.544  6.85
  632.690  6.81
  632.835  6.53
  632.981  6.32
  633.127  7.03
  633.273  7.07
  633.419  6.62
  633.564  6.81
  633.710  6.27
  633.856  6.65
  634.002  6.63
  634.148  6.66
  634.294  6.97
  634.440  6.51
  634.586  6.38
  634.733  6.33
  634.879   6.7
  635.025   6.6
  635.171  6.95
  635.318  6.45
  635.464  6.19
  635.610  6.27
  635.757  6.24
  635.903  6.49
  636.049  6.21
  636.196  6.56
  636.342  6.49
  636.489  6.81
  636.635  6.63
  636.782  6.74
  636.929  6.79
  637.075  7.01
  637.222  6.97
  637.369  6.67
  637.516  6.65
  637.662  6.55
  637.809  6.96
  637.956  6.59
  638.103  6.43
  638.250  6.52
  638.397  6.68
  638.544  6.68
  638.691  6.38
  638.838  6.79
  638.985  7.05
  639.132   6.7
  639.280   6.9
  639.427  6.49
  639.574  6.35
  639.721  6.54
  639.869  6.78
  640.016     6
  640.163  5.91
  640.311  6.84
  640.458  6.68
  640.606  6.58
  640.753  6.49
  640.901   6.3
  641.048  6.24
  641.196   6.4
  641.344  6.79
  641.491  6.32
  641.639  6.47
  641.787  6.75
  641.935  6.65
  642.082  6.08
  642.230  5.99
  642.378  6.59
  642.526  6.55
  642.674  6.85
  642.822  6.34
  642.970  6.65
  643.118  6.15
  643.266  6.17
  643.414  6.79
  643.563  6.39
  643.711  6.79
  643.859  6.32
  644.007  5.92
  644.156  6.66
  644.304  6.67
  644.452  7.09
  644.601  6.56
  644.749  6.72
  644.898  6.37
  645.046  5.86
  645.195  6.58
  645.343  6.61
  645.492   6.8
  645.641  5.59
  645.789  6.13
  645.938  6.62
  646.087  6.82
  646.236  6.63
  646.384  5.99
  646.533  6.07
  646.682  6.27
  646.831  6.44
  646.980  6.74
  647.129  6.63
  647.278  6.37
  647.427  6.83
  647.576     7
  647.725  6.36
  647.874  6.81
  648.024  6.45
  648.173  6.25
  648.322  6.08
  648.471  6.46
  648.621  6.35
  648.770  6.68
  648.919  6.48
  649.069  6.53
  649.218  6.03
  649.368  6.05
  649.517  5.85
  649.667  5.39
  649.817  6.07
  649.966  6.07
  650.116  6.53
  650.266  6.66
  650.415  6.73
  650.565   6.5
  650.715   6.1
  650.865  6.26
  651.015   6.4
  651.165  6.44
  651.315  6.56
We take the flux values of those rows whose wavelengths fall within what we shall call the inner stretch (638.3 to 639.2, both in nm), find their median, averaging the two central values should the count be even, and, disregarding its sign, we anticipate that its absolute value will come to 6.7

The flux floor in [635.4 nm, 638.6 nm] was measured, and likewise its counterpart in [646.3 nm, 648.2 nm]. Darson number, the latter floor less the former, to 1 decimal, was -0.2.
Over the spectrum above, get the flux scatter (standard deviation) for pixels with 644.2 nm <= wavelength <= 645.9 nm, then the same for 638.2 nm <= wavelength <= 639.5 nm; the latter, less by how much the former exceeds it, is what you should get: -0.02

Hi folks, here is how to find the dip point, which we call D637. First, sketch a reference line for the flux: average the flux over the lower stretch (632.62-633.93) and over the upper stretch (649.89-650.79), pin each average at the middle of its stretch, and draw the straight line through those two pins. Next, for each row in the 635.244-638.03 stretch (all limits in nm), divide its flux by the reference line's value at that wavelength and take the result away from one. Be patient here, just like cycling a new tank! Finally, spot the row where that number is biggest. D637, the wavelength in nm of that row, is 635.464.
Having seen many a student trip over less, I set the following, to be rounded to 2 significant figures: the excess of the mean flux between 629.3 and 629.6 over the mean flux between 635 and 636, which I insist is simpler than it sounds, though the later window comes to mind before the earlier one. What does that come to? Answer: 0.51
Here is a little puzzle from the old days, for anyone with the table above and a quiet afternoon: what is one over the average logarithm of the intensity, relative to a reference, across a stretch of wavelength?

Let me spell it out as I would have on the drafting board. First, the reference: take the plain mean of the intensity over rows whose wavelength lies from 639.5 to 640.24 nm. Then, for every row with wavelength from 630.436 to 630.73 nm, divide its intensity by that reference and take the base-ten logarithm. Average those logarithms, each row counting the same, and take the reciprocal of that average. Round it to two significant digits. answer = 31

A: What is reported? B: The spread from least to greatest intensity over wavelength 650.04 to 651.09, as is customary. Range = 0.630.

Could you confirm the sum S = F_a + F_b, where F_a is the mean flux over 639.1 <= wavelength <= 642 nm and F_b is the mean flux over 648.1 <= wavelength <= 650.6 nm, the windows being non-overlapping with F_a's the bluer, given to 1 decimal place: 12.8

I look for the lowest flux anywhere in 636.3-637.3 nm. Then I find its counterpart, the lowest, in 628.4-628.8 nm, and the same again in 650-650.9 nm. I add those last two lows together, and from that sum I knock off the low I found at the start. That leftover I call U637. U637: 6.05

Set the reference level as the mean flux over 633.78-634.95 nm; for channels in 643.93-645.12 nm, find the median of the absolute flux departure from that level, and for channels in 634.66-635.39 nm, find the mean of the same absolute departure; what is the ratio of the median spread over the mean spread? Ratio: 1.0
